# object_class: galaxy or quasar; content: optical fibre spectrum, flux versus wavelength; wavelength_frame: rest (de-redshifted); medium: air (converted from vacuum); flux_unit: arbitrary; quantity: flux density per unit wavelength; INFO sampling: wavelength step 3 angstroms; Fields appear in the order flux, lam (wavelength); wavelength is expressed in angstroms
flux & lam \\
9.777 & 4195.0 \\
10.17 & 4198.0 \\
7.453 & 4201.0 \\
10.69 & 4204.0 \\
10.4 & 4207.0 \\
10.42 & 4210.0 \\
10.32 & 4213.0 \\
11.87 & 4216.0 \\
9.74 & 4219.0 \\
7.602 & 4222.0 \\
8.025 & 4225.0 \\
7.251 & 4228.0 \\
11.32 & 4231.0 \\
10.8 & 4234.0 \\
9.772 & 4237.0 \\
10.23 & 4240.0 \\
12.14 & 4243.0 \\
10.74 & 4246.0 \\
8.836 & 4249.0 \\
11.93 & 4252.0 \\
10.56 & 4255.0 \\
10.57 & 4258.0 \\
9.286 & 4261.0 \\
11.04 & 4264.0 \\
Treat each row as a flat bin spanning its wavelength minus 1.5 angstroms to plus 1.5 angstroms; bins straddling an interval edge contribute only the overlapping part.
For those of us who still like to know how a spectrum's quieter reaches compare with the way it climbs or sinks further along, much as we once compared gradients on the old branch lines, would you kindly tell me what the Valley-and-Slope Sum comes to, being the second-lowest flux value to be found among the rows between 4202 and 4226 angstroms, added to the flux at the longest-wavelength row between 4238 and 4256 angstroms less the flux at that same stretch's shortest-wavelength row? 8.4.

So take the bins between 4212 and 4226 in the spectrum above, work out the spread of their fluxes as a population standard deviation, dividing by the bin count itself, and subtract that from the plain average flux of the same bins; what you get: 8.0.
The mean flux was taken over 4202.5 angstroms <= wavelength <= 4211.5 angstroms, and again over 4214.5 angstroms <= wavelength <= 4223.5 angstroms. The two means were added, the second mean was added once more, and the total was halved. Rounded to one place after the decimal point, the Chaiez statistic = 15.0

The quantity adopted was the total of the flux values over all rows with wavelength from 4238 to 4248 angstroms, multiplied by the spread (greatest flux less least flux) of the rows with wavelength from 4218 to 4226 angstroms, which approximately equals 71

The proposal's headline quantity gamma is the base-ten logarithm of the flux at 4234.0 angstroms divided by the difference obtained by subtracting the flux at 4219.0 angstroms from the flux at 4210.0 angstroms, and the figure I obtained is 1.20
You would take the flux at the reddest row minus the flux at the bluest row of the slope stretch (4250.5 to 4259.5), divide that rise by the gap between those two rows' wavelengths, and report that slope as -0.23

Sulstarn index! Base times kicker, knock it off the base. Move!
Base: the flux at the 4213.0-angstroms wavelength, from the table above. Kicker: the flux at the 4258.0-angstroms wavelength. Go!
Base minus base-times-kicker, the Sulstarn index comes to -99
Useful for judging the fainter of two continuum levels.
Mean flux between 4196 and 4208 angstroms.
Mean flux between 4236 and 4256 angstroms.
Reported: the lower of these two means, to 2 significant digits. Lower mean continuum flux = 9.7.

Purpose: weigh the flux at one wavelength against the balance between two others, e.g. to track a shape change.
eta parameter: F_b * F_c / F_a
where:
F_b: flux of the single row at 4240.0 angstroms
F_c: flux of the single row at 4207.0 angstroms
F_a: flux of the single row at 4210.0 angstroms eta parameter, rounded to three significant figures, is 10.2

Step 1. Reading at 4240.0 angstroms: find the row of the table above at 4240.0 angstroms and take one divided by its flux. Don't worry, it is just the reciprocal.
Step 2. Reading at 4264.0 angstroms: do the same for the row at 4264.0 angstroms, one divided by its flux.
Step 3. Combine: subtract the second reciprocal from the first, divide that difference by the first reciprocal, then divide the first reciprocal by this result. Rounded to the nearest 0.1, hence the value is 1.3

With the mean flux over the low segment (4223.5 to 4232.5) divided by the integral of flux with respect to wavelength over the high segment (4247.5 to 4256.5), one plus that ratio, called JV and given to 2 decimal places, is 1.09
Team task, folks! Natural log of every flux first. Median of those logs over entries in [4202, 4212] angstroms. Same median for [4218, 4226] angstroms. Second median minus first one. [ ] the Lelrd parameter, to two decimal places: -0.26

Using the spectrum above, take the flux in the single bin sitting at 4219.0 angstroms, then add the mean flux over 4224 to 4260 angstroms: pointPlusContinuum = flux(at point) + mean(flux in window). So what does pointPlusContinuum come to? 19.9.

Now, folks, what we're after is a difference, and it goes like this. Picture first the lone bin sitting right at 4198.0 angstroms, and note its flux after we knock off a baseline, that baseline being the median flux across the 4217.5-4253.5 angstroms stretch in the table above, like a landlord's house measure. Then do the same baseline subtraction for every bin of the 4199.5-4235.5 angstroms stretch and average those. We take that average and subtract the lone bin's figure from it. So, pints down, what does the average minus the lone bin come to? -0.51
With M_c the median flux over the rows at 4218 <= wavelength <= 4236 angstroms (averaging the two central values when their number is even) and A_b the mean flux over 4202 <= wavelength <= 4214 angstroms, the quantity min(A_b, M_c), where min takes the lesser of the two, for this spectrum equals 8.9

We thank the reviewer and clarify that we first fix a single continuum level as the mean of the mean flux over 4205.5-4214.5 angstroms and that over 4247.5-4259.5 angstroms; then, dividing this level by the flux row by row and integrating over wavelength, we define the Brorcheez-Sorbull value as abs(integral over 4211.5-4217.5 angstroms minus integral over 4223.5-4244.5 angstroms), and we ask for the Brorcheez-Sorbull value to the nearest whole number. 17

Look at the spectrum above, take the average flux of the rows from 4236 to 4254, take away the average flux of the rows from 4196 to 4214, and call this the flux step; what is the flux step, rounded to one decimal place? 0.7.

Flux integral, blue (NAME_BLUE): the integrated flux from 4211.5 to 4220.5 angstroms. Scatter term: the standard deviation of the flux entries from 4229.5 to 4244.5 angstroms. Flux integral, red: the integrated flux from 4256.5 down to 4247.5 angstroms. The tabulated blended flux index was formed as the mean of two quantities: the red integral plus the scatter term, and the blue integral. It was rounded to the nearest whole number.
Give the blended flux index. 95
